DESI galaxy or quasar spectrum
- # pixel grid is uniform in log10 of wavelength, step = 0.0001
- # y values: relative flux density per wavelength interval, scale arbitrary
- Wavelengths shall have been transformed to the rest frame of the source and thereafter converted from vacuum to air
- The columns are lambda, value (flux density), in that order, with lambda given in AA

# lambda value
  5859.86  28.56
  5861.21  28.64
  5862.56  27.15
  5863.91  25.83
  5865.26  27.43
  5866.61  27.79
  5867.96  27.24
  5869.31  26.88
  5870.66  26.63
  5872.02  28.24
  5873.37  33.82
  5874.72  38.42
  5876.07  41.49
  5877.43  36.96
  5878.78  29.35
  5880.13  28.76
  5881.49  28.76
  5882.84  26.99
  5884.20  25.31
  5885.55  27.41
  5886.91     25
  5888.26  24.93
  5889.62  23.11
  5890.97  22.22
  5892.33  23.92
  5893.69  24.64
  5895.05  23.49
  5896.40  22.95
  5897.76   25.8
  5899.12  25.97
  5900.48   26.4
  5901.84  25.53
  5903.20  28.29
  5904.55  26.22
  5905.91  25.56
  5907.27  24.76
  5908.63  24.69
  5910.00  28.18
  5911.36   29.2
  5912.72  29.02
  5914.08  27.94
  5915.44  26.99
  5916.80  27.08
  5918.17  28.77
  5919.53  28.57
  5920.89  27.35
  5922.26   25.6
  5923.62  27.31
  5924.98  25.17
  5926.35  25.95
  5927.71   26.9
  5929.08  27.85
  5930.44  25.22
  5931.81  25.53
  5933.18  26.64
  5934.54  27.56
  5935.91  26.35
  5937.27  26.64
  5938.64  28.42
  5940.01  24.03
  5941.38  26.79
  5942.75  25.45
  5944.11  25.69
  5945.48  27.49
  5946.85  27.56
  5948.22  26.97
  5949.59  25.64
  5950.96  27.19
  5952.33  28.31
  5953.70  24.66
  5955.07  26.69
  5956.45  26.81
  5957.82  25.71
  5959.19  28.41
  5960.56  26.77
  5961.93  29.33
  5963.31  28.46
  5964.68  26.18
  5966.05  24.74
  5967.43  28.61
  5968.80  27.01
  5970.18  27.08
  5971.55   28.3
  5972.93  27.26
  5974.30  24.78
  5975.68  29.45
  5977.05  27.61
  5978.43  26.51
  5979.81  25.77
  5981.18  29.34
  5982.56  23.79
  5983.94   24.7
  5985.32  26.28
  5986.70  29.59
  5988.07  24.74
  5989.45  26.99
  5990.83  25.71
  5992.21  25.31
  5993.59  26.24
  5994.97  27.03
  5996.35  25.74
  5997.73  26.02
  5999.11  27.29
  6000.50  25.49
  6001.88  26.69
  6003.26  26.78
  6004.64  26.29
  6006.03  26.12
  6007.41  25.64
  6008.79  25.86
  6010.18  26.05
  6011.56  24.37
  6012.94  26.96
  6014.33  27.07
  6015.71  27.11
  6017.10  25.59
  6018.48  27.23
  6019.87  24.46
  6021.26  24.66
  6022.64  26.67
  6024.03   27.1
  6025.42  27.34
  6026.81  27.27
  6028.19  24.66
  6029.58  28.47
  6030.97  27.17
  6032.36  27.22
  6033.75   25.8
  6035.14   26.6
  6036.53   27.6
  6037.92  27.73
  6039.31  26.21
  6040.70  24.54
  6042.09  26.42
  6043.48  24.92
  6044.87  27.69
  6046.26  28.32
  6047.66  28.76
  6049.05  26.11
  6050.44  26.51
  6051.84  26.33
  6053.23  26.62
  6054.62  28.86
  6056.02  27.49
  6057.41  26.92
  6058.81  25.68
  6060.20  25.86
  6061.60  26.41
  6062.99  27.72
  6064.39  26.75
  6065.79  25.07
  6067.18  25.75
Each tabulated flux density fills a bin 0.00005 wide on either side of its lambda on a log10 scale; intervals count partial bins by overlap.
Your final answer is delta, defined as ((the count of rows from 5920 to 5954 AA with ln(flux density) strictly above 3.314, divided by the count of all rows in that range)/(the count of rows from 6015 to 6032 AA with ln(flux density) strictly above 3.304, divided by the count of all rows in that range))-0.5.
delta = 0.1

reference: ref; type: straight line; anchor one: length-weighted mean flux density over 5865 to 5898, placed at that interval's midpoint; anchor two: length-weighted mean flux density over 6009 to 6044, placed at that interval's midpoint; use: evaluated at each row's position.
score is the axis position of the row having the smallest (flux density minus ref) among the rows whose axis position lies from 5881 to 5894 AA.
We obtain 5890.97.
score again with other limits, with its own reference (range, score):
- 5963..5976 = 5966.05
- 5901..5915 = 5908.63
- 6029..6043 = 6040.70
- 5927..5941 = 5940.01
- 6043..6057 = 6043.48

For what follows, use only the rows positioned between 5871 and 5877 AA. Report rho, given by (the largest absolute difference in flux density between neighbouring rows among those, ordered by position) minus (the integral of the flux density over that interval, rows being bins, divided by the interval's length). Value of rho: -29.4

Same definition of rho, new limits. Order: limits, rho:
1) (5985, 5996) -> -21.6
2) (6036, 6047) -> -23.9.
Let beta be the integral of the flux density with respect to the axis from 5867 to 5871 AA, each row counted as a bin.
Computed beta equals 108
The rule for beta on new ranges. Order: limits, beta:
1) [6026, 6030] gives 107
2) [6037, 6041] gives 106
